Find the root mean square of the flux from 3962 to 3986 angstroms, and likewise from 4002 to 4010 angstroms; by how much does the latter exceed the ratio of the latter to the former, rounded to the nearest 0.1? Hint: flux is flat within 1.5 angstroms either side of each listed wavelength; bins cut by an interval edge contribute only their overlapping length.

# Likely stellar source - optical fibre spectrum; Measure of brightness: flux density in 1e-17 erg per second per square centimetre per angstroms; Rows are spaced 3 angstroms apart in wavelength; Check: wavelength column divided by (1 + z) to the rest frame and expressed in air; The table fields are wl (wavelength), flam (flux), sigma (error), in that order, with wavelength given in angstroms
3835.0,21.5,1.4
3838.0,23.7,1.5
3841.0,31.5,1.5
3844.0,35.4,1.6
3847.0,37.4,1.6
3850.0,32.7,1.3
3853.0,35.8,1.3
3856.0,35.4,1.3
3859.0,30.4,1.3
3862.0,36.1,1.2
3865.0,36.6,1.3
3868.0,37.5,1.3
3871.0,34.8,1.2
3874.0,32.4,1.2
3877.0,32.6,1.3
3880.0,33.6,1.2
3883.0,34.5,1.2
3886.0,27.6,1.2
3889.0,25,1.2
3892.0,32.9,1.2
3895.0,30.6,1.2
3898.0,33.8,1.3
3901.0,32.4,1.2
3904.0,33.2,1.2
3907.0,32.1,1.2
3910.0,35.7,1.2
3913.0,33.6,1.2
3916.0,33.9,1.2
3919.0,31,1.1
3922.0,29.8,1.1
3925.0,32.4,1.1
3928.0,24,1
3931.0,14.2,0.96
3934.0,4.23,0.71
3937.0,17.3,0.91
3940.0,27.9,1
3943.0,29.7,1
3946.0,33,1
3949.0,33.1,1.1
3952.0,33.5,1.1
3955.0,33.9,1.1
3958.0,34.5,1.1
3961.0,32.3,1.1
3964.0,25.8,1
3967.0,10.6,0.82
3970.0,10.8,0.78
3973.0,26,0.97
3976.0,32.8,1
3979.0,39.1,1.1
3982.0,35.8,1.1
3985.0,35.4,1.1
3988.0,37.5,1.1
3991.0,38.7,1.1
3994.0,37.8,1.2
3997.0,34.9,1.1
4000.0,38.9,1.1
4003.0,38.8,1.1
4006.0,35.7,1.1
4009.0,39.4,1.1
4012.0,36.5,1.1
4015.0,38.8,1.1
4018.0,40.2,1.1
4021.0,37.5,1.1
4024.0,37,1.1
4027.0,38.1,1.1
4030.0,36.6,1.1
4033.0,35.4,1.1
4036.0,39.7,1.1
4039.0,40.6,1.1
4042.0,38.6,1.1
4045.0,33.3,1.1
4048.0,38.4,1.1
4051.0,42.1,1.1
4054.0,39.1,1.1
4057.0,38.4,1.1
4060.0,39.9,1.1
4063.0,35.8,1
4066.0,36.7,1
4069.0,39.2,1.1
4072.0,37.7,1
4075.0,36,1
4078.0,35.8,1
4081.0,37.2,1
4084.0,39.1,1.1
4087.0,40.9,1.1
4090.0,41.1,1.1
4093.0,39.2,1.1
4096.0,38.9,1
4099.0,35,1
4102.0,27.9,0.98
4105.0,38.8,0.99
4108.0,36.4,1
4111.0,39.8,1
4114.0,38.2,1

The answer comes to 36.7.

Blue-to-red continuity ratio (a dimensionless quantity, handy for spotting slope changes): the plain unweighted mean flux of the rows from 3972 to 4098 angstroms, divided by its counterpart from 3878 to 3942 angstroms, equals 1.32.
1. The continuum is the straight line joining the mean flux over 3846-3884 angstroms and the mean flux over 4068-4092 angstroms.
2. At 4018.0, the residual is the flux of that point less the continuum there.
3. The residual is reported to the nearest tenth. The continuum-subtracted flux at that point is 2.9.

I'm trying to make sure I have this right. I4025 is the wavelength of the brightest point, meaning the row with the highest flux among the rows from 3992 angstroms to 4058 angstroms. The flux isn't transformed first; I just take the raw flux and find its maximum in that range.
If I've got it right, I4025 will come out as 4051.0 angstroms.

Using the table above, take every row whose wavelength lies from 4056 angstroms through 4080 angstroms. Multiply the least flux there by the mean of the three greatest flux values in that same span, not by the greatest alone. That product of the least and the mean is 1402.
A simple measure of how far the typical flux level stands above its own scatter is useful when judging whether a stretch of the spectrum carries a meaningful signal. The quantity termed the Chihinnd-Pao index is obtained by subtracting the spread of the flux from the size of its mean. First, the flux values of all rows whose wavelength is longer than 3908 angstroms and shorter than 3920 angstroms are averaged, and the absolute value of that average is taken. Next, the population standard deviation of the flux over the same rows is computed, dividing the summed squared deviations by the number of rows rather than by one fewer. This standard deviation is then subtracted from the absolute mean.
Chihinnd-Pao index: 32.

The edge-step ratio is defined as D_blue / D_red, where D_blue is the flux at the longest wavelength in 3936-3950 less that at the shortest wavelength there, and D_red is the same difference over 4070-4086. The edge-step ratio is 11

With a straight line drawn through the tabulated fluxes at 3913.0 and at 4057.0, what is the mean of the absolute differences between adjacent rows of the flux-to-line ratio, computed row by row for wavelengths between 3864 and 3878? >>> 0.048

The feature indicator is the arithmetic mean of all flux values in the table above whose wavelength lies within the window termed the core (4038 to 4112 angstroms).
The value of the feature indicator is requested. 38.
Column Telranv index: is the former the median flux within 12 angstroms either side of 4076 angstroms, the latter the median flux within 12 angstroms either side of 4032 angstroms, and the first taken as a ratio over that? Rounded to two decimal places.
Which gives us 0.99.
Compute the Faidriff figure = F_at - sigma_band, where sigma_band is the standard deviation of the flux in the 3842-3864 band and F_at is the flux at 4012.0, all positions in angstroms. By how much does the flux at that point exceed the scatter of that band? 34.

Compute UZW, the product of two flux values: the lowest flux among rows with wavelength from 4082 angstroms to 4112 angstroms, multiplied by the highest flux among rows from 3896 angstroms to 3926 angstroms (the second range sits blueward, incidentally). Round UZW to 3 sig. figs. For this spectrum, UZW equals 996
